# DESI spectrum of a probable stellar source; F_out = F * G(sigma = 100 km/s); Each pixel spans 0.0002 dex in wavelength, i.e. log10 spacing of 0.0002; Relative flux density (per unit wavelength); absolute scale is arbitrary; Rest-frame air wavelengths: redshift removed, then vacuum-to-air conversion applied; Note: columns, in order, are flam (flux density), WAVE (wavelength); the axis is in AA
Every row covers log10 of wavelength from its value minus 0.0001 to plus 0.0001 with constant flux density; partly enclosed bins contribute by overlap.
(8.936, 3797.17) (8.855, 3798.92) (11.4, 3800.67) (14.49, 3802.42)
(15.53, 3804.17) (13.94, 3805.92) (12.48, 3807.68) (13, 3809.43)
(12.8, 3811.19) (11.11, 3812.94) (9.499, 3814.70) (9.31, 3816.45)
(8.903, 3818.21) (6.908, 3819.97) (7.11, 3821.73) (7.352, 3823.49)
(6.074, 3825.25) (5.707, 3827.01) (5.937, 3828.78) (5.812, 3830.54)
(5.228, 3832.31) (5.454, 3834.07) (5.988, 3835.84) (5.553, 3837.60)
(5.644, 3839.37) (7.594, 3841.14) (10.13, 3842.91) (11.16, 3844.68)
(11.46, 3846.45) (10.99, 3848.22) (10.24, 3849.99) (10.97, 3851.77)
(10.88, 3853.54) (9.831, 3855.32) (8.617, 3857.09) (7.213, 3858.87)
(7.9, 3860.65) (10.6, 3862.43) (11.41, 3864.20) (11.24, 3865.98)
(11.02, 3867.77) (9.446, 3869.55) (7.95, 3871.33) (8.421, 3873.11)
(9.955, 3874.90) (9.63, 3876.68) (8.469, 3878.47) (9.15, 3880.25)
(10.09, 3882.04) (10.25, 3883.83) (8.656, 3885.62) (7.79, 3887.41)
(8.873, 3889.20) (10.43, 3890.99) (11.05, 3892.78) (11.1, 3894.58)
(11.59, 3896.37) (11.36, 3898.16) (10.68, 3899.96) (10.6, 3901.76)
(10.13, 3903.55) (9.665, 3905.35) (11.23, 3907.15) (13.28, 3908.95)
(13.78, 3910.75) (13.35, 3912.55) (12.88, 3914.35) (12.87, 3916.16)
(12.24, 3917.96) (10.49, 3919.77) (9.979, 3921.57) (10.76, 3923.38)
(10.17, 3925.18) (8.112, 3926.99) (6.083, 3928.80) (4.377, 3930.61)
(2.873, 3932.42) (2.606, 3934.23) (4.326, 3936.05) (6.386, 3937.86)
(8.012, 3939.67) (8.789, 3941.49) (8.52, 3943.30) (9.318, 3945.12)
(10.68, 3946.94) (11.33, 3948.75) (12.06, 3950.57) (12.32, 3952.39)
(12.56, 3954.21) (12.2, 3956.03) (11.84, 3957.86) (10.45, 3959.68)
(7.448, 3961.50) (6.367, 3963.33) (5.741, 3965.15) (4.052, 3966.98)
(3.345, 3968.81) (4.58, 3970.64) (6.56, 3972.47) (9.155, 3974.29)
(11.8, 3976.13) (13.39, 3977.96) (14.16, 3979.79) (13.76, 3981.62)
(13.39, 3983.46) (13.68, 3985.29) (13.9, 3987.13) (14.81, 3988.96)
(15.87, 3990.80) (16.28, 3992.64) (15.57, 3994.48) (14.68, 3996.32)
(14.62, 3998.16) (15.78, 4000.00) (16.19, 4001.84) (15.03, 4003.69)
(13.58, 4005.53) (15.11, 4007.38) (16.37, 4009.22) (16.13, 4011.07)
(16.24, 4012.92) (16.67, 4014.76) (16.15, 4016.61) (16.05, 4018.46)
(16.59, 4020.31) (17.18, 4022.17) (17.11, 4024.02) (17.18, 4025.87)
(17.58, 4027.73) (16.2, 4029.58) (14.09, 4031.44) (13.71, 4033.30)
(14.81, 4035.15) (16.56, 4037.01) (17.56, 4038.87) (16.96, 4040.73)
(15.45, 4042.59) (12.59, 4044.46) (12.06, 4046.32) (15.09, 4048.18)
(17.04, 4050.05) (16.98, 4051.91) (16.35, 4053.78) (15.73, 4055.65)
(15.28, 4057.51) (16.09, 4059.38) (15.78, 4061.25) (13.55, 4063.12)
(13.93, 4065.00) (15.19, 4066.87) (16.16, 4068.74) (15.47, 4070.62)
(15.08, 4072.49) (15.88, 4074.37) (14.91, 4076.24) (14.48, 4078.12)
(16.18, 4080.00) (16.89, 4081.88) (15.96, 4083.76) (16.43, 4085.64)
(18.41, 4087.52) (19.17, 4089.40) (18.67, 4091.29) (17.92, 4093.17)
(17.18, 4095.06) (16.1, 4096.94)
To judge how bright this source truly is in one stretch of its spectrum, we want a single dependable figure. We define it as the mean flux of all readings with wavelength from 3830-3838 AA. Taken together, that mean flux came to 5.6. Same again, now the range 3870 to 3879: 8.9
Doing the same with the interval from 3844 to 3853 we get 11.0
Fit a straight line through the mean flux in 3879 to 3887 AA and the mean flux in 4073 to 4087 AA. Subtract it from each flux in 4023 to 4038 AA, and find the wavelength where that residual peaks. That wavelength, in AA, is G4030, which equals 4027.73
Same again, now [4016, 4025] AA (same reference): 4022.17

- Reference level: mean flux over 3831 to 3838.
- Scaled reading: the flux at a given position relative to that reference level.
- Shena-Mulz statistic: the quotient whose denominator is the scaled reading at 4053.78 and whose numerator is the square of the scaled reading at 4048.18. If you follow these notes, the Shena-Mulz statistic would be 2.5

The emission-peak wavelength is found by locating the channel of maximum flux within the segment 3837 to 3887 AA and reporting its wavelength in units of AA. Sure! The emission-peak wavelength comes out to 3846.45 AA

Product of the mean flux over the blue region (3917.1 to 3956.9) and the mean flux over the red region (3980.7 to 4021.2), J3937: 135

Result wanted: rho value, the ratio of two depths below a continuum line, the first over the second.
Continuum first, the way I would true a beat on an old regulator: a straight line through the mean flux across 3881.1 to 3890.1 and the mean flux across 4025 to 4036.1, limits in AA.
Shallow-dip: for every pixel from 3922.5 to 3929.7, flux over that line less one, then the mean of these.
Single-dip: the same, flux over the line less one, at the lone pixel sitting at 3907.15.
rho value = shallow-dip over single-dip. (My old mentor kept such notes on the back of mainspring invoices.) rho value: -1.7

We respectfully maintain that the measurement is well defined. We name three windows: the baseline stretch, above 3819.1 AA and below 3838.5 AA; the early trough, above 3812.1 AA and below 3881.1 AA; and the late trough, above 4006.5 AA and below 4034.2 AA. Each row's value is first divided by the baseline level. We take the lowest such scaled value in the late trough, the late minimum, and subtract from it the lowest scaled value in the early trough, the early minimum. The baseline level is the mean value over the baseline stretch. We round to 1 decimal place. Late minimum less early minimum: 1.4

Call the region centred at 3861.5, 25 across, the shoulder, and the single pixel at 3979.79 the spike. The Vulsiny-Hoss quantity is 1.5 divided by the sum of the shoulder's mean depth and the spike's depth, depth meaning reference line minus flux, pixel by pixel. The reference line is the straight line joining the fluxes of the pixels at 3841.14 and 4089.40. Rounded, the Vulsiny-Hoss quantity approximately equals -1.2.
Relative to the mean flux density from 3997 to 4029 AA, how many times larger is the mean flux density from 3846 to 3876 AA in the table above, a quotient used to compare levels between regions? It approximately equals 0.61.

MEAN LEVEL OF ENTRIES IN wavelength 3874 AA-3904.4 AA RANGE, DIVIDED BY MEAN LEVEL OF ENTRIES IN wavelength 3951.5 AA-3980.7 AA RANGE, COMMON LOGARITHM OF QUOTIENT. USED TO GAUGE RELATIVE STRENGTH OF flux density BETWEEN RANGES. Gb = 0.04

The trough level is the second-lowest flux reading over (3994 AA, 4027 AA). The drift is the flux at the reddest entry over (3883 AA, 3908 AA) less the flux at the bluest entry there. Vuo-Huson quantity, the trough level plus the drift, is 16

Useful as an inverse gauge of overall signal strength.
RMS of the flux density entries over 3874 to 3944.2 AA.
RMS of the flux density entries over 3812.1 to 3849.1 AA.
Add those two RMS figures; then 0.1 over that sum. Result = 0.0056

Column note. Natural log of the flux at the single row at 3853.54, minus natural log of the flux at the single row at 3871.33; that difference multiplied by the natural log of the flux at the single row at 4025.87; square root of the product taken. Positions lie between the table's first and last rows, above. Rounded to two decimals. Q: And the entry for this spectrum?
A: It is 0.94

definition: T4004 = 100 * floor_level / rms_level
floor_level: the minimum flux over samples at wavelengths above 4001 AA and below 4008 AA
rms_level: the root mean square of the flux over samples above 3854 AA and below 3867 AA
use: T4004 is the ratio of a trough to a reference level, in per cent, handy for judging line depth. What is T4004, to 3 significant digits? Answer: 140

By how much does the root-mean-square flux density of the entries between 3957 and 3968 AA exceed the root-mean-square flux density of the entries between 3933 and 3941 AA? 2.4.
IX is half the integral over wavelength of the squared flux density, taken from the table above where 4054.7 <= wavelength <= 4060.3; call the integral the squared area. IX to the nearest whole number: 691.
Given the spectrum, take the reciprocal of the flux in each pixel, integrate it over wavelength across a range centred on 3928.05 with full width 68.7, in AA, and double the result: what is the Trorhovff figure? 16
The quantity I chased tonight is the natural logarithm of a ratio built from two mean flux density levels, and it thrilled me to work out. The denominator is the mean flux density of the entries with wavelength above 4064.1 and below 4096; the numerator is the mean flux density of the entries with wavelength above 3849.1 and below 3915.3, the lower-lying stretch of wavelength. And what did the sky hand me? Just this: -0.47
